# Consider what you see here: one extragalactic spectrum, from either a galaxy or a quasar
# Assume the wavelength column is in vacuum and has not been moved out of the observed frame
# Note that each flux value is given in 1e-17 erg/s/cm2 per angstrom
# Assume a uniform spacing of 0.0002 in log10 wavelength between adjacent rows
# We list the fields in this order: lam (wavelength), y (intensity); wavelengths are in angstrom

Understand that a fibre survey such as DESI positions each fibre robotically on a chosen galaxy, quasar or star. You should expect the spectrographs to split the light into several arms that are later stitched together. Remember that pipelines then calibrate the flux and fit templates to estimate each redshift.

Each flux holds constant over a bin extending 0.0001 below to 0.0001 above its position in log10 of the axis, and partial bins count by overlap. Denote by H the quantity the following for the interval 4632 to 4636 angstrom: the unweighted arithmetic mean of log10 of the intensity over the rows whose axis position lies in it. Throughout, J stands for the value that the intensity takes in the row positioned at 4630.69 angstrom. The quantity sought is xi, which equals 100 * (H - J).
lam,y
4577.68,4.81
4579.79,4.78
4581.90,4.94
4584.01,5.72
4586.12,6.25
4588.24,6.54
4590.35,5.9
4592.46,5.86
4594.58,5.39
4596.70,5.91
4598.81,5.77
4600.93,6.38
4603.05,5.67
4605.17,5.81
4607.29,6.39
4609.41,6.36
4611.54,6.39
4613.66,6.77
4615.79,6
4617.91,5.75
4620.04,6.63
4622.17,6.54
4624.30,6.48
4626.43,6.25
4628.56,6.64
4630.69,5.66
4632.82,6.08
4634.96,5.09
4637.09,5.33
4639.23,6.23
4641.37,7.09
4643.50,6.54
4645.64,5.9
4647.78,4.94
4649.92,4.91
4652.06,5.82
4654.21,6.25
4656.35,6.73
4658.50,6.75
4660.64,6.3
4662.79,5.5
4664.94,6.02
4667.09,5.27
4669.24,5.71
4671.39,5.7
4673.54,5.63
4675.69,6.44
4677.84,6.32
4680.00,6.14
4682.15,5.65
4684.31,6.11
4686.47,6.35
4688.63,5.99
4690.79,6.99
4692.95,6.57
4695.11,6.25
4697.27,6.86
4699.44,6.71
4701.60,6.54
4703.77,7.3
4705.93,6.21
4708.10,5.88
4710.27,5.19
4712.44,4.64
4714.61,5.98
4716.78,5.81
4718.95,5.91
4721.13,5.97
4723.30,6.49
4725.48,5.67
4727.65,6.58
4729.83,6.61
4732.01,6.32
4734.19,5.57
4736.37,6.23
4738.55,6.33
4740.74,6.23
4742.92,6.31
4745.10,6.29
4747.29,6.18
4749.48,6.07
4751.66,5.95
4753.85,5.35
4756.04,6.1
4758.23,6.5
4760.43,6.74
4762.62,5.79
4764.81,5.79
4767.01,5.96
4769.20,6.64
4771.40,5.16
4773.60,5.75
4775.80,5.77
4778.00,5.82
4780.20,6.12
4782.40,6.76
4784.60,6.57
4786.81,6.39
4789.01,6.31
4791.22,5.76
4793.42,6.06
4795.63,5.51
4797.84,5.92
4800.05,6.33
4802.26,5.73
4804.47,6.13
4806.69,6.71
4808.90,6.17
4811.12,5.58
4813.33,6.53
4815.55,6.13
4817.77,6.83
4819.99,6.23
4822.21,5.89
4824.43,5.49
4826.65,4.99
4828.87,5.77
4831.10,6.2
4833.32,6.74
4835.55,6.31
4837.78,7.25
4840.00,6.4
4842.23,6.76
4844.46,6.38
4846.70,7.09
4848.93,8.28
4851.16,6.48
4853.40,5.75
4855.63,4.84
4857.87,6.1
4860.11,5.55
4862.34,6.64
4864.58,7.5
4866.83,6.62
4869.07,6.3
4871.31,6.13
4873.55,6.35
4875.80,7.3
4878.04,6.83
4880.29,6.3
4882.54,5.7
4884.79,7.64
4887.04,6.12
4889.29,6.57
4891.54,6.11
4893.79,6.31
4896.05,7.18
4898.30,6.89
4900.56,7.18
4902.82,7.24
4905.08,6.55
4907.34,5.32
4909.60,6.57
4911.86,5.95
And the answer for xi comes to -491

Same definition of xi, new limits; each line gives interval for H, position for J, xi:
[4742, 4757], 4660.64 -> -552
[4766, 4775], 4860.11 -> -478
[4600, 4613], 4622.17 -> -575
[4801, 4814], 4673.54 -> -484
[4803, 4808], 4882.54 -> -489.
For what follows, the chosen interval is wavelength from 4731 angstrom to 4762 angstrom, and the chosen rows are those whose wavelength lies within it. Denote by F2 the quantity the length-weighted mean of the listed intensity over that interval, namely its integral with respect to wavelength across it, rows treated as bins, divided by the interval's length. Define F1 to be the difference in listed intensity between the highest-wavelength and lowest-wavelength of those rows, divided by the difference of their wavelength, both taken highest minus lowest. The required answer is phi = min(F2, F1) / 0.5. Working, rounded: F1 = 0.015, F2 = 6.15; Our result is 0.03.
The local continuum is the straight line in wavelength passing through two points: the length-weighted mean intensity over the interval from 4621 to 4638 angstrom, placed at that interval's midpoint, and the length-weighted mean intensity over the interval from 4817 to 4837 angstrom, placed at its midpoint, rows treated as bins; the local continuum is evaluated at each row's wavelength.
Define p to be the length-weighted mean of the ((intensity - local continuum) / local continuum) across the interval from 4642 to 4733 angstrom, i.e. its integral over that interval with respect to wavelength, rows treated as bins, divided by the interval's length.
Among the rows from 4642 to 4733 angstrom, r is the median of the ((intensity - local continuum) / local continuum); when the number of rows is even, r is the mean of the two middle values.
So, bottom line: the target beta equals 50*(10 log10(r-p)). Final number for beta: -1096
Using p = 0.009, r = 0.016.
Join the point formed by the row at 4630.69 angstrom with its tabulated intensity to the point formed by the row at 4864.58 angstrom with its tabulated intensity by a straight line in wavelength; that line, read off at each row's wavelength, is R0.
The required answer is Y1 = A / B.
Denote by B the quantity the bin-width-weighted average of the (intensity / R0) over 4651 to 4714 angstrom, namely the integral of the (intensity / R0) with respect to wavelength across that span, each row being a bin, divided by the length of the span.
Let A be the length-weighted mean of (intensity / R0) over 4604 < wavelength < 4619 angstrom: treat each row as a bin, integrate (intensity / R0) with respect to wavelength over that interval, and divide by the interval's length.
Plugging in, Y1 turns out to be 1.11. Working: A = 1.13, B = 1.01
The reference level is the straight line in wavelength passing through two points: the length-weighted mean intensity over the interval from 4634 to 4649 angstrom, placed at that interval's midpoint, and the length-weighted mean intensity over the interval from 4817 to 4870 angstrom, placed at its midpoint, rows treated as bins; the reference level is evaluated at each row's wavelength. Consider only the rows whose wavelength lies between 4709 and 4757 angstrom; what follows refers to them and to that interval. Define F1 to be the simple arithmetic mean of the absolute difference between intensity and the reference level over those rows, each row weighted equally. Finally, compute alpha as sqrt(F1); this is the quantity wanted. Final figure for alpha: 0.58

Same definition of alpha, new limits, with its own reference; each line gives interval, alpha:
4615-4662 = 0.74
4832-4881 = 0.72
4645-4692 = 0.65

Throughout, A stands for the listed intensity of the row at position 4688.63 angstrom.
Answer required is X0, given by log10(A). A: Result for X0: 0.78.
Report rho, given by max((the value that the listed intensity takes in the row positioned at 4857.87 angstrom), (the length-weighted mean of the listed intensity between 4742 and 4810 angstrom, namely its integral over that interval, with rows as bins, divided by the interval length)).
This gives 6.1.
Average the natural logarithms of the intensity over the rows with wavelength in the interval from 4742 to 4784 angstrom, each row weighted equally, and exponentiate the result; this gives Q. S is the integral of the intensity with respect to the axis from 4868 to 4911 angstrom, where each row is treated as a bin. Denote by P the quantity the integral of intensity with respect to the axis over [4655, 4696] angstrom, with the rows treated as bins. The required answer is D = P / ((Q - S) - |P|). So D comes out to -0.477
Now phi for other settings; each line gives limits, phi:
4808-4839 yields 0.07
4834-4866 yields 0.08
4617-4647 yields 0.01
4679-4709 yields -0.02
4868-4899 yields 0.04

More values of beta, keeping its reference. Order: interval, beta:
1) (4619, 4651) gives -729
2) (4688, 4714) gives -824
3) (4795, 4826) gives -1028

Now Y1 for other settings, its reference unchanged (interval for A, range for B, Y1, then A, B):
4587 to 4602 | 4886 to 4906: 1.29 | 1.11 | 0.86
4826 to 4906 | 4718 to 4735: 0.91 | 0.87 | 0.96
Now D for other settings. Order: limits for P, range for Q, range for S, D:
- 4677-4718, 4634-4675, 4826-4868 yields -0.490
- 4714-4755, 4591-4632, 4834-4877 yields -0.477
